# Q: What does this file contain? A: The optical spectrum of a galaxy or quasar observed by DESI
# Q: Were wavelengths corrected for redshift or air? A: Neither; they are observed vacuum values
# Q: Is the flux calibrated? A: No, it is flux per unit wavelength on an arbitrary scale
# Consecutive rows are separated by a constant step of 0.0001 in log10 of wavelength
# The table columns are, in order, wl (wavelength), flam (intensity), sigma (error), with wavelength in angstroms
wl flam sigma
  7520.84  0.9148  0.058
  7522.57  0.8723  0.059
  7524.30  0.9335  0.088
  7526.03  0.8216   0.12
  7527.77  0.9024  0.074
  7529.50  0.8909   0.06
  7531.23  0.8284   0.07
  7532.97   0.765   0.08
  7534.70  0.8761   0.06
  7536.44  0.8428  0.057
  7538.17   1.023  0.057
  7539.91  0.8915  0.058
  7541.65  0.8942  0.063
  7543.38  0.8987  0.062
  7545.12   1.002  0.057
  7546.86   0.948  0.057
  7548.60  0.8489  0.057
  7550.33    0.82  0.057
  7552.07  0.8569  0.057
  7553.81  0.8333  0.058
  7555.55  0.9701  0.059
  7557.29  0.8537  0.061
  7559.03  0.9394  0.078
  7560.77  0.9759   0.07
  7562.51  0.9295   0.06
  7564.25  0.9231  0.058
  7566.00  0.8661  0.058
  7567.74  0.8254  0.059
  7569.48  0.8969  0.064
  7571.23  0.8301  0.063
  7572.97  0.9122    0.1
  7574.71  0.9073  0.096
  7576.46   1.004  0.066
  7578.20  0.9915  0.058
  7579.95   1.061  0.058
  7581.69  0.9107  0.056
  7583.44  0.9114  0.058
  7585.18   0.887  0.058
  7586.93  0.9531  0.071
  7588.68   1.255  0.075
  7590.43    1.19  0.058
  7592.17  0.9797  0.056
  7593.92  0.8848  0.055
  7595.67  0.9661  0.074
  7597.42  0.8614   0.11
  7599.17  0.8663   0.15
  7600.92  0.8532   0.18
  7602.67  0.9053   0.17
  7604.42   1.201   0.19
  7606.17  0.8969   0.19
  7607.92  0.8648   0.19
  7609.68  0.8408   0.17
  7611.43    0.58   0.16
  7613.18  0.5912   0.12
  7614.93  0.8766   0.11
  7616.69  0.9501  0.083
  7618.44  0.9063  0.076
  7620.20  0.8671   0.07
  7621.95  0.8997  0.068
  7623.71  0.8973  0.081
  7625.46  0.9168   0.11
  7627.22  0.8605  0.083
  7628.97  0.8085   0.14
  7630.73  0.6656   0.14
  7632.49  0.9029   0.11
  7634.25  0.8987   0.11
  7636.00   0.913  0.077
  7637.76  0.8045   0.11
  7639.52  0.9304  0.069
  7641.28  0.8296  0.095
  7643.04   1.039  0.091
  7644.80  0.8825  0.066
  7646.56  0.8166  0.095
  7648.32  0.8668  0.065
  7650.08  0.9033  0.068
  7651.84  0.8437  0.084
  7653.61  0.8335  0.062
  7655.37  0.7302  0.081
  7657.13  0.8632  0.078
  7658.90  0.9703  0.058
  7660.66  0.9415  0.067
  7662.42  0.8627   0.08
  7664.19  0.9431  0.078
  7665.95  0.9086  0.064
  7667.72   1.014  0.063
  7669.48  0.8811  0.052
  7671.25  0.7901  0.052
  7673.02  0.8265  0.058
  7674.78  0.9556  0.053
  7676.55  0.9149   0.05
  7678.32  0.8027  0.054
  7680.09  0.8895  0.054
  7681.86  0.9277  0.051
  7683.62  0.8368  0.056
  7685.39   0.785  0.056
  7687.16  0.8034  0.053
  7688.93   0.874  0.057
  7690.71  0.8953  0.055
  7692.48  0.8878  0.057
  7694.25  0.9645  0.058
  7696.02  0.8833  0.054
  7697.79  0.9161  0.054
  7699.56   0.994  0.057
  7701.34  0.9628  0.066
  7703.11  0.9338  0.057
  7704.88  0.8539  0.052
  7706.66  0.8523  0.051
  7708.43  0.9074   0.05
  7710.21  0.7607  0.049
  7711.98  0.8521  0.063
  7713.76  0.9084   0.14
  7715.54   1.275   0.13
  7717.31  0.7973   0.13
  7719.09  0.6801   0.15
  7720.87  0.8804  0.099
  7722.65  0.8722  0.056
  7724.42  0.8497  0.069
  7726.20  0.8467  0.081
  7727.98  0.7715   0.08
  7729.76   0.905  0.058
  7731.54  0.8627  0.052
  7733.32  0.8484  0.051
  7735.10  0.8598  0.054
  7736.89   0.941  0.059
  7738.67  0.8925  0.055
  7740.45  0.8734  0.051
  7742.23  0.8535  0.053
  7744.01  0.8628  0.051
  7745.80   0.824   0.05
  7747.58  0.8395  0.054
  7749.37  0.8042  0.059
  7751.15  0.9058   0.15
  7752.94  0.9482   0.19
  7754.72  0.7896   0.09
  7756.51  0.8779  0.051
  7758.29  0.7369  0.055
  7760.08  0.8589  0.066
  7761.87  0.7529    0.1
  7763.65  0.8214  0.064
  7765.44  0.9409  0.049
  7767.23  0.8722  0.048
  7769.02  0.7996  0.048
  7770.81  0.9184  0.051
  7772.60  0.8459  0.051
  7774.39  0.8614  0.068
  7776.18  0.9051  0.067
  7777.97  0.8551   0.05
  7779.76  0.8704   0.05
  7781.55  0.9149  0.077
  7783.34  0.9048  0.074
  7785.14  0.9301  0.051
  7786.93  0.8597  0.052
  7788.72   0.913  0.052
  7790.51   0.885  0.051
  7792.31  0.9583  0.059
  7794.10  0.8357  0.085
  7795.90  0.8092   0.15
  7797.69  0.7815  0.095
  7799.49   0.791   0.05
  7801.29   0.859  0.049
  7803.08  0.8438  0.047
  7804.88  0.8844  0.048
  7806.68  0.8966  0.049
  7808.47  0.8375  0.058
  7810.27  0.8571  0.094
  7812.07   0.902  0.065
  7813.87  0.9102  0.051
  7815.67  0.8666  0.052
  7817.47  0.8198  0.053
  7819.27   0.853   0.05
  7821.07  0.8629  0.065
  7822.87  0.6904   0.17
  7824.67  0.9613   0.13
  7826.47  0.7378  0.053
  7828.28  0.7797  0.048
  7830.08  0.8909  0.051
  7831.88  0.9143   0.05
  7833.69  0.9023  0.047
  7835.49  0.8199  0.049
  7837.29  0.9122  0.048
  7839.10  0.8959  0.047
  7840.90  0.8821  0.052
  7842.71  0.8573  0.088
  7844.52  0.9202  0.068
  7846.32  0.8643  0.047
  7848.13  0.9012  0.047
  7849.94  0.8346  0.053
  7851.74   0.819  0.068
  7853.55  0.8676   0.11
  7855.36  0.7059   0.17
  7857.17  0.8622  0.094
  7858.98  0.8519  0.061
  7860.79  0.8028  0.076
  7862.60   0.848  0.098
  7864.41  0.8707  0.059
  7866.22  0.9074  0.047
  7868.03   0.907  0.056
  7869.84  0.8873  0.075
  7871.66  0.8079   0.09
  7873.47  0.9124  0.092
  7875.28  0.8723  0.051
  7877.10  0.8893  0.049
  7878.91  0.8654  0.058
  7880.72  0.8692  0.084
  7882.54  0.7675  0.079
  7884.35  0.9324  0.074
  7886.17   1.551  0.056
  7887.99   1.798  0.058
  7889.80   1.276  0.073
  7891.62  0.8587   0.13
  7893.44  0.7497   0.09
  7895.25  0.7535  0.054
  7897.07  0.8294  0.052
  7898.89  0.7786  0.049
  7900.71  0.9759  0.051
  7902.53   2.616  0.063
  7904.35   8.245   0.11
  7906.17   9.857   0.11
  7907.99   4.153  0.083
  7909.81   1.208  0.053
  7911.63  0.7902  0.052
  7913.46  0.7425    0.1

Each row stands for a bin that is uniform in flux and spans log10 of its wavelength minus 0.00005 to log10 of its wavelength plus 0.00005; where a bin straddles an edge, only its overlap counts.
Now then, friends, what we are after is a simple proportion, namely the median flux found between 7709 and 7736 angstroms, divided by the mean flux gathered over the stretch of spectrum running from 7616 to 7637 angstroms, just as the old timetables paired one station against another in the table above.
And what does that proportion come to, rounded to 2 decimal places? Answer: 0.98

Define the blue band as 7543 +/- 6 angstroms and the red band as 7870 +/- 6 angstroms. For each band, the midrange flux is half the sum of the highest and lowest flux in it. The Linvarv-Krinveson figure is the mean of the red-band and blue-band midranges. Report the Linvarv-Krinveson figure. 0.898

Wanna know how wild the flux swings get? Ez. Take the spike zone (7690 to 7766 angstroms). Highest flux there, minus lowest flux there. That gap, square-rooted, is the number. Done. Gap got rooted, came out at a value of 0.77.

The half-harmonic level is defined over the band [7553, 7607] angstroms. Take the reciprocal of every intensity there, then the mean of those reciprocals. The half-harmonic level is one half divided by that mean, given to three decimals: 0.467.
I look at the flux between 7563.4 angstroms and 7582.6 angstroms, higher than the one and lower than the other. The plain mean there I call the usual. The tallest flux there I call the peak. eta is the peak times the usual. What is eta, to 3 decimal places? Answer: 0.977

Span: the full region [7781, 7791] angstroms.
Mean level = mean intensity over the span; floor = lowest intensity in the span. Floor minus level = -0.042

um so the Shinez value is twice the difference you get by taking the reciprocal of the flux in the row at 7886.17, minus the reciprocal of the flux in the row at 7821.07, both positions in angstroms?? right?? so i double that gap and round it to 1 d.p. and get -1.0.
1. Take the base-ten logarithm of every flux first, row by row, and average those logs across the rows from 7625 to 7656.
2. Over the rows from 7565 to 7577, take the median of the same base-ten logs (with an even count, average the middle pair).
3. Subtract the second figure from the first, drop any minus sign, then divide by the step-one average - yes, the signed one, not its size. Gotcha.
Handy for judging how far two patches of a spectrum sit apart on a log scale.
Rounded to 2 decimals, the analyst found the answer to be -0.31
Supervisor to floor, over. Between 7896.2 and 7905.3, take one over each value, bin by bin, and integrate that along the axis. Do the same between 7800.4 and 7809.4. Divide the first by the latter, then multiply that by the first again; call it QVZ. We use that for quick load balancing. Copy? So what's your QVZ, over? 5.1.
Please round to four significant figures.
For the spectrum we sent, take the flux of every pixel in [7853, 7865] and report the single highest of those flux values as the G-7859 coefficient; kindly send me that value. 0.8707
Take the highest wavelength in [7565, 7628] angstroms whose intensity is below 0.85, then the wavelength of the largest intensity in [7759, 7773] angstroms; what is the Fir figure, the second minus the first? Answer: 152.3 angstroms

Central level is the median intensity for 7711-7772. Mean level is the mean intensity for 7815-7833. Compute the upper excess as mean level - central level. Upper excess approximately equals -0.02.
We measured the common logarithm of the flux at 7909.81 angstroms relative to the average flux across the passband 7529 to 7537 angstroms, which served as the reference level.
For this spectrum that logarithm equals 0.16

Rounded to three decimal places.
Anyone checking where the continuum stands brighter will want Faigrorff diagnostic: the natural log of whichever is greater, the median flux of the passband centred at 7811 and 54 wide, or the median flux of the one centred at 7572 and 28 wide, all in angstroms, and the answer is -0.092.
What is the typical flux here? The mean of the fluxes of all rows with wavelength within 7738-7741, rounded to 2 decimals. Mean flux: 0.88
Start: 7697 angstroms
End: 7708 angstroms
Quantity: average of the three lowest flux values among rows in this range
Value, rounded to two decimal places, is 0.87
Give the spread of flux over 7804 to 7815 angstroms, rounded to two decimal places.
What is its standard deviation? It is 0.03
